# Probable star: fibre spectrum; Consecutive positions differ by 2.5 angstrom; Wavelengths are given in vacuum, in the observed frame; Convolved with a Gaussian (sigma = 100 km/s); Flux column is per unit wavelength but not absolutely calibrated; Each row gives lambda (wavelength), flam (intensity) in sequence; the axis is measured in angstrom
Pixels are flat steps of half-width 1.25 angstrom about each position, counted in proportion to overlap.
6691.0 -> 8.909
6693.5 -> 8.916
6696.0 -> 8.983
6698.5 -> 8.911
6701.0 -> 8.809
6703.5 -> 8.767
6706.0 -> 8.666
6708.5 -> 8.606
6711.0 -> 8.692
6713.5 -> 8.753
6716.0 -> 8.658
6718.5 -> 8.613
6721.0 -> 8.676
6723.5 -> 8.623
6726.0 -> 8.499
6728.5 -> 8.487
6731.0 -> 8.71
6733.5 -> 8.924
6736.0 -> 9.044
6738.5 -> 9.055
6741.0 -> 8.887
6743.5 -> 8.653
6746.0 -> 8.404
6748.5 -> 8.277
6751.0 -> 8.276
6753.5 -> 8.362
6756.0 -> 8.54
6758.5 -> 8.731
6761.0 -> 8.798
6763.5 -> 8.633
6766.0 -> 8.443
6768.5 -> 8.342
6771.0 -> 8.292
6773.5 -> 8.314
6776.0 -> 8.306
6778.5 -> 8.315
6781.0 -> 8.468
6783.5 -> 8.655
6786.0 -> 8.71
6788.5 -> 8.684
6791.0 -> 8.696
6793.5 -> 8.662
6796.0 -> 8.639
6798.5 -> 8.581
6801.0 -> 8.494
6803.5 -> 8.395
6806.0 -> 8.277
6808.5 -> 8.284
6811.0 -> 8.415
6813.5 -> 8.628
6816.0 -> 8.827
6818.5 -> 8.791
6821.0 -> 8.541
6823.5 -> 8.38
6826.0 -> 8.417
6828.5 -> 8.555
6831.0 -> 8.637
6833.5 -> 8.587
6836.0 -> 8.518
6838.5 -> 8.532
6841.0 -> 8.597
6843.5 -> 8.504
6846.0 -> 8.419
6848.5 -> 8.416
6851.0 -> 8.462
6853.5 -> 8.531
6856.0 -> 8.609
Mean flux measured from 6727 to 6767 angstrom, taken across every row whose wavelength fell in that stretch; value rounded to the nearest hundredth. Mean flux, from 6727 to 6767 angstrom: 8.64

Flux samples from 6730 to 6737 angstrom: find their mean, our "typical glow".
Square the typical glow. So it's 79.1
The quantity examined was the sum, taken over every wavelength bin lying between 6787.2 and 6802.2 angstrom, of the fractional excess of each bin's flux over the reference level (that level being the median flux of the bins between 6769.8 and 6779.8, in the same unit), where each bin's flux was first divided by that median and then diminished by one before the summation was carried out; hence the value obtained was 0.23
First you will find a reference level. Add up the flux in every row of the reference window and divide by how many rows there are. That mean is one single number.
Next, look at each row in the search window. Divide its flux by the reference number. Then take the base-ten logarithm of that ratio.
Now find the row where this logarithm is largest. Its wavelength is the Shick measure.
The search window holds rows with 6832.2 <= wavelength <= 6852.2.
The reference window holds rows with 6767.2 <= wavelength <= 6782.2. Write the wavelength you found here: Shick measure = 6841.0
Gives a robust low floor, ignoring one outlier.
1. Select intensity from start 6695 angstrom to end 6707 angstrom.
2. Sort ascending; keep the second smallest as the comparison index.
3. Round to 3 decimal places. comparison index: 8.767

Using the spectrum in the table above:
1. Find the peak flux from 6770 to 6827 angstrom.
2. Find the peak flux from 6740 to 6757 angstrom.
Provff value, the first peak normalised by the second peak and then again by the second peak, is 0.112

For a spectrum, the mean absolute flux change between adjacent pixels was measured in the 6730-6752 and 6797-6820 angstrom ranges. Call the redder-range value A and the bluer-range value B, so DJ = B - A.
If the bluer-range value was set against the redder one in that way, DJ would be 0.03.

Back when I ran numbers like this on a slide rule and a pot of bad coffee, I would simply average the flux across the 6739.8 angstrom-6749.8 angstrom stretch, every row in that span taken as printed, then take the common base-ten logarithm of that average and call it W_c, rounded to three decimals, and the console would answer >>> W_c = 0.932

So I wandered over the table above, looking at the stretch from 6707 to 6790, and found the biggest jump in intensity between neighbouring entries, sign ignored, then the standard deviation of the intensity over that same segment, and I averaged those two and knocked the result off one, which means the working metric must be 0.77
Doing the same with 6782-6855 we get 0.81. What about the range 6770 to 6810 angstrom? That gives 0.82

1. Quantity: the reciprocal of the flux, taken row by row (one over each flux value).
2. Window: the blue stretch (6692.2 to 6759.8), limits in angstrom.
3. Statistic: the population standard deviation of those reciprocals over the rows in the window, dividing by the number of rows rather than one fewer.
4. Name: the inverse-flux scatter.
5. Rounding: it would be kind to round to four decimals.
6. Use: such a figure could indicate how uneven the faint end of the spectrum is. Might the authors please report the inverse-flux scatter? 0.0028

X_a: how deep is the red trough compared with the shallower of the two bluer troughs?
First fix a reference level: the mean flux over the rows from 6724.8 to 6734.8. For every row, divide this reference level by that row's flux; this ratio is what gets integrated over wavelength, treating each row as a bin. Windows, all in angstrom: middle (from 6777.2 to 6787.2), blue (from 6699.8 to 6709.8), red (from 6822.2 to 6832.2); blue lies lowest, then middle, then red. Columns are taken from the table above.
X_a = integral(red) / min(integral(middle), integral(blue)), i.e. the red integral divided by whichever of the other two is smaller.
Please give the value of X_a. 1.03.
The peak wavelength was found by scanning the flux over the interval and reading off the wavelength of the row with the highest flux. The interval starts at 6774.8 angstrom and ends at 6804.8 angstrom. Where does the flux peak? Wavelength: 6786.0 angstrom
